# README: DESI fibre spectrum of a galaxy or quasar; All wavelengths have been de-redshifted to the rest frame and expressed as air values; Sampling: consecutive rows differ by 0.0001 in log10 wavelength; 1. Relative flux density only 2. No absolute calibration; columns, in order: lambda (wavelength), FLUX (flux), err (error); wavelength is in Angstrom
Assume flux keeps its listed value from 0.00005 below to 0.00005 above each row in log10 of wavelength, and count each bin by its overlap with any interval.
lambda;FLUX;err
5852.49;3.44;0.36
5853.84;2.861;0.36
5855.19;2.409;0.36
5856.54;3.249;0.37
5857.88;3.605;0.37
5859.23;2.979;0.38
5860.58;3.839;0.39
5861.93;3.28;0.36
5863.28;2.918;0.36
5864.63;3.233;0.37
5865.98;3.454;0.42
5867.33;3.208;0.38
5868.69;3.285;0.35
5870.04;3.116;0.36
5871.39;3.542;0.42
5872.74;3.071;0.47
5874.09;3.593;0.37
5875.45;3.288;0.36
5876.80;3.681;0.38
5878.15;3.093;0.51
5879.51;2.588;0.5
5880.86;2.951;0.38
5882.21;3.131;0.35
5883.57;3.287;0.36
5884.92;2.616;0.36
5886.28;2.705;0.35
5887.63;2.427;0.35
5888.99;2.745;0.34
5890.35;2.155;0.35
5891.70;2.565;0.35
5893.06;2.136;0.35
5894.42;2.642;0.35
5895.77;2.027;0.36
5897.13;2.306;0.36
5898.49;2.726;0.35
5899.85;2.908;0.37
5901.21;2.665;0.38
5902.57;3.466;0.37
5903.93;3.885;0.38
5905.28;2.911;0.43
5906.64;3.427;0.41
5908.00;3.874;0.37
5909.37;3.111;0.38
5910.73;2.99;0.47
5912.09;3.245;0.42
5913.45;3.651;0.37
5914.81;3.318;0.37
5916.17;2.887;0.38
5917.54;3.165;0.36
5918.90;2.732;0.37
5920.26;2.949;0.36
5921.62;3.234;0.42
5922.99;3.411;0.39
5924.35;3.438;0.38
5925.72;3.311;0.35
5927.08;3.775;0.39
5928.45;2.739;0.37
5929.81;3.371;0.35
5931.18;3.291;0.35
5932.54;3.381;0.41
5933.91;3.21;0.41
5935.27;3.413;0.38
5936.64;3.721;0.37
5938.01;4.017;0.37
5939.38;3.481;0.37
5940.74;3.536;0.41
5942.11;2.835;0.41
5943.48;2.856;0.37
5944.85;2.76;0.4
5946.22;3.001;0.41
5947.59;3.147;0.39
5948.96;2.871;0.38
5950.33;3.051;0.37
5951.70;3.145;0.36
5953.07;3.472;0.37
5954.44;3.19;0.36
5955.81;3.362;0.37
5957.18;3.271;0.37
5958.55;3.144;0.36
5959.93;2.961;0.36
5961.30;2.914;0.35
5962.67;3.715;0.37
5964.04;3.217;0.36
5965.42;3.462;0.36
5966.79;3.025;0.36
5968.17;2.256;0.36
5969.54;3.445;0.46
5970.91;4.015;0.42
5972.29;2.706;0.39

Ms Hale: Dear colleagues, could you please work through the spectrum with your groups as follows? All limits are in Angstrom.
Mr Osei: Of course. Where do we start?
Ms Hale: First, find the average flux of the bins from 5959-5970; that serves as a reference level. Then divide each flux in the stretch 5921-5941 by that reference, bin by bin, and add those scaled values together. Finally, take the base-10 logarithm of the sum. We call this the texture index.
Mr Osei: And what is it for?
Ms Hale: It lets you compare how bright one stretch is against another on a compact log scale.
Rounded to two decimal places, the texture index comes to 1.22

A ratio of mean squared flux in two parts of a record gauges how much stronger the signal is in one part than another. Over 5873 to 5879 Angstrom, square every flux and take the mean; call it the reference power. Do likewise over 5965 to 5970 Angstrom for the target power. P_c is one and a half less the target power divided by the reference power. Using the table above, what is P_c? 0.7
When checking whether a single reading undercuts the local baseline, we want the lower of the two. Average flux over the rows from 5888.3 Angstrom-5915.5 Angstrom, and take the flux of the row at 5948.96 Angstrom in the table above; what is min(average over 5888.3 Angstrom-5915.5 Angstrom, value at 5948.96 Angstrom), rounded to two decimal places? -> 2.87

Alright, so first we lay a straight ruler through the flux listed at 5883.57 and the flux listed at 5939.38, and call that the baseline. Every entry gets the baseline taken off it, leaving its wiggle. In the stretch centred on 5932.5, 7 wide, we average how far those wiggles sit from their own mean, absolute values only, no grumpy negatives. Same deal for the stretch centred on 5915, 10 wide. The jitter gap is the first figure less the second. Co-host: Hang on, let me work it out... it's -0.17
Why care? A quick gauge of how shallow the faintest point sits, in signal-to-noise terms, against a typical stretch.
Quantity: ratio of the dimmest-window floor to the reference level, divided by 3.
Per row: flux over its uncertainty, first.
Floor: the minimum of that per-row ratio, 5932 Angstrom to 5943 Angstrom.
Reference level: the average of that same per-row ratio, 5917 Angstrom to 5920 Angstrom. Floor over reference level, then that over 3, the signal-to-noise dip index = 0.285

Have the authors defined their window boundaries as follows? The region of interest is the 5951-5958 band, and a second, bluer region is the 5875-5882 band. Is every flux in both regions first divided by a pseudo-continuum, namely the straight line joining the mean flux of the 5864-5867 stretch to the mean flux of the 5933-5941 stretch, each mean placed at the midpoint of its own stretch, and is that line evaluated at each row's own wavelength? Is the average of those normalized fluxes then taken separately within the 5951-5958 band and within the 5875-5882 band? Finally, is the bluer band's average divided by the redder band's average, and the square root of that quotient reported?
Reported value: 1.01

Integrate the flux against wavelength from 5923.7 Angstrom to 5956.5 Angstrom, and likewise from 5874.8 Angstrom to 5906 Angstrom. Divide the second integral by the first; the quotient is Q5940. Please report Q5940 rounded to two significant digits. 0.82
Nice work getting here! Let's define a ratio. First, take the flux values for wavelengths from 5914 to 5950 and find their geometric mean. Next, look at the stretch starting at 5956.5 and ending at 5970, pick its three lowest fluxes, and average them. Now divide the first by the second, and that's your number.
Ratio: 1.18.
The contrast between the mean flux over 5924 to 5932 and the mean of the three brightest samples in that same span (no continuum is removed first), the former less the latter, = -0.21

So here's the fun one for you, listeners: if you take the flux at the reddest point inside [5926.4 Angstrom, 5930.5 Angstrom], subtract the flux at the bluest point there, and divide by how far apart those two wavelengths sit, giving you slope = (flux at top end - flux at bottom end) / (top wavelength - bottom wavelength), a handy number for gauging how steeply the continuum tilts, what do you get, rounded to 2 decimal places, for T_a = -0.15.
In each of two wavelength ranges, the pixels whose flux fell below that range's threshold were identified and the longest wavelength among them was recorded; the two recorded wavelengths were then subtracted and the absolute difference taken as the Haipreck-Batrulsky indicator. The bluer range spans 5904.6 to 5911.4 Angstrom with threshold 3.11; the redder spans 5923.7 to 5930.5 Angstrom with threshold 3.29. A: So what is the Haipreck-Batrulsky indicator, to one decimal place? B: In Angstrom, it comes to 17.7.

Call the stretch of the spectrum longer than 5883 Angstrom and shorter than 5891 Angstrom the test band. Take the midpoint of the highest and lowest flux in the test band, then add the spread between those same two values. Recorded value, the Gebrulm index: 3.85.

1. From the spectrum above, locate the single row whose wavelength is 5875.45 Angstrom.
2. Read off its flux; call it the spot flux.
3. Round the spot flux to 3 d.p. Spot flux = 3.288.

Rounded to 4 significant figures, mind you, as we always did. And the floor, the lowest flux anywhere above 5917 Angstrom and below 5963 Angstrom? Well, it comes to 2.732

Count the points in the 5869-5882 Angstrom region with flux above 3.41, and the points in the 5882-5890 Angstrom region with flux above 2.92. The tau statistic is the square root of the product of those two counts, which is 2.4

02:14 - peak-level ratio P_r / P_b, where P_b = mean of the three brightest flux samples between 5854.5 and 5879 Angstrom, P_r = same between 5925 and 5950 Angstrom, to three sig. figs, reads 1.03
